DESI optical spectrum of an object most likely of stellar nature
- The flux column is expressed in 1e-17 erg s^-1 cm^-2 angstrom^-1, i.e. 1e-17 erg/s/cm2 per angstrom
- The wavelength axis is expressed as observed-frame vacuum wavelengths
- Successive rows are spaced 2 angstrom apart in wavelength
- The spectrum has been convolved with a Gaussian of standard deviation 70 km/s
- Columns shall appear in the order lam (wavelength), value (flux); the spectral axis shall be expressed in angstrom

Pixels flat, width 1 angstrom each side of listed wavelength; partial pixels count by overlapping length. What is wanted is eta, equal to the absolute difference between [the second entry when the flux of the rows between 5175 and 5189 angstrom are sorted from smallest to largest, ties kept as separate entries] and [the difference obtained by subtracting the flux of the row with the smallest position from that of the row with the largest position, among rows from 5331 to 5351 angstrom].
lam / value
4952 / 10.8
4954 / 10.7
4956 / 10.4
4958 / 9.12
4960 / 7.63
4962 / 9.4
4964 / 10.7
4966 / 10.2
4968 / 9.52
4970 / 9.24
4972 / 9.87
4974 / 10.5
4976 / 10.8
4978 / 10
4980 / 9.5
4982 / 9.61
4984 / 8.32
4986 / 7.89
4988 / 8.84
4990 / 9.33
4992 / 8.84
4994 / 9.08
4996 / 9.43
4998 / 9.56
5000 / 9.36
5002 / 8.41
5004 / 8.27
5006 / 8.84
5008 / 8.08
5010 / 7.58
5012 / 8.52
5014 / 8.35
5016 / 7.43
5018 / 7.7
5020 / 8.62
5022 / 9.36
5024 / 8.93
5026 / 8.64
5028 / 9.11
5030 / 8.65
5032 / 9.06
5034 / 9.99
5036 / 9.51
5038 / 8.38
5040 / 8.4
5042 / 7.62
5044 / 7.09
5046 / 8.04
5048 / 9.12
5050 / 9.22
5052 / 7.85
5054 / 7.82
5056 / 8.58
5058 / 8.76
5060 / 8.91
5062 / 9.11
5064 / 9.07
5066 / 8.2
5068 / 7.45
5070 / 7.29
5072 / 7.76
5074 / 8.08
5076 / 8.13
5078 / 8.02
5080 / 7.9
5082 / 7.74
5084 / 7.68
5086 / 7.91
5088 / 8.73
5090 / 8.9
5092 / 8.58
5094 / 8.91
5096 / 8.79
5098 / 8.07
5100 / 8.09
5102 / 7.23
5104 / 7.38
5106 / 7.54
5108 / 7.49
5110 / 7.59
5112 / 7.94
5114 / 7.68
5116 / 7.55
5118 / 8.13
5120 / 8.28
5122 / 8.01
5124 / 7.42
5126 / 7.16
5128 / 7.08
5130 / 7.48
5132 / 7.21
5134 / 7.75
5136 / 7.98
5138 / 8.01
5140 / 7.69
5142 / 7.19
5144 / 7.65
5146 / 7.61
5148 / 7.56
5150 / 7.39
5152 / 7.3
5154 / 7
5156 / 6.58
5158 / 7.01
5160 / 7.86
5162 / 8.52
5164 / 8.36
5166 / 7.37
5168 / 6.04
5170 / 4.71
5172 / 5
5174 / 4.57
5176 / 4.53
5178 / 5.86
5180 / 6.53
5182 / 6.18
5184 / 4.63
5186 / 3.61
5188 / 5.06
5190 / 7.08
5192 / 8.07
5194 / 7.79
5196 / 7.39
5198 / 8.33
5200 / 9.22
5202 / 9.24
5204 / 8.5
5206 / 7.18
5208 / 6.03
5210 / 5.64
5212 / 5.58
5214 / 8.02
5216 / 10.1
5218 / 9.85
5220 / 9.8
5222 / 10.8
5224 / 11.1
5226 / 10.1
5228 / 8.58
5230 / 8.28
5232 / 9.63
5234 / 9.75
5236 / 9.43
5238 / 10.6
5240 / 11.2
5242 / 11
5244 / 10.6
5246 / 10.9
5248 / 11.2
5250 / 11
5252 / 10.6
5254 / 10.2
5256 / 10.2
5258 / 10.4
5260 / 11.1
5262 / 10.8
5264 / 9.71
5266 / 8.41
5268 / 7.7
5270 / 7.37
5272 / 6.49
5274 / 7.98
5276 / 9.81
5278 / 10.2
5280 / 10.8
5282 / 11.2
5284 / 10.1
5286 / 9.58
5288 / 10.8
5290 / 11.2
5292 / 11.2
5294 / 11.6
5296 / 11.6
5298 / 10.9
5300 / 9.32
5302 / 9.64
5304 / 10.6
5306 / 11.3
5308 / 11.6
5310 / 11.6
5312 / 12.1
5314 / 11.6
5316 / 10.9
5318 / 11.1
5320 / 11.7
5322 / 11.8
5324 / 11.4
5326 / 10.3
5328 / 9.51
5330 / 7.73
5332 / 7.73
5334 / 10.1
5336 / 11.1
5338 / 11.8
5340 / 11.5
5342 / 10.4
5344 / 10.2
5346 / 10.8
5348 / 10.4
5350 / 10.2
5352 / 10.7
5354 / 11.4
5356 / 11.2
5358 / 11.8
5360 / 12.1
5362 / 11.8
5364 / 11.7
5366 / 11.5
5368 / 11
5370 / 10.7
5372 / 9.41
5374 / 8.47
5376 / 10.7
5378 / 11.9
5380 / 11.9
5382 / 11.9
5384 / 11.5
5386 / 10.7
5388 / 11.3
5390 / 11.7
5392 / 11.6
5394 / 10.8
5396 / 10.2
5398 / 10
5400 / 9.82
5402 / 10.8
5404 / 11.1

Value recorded 2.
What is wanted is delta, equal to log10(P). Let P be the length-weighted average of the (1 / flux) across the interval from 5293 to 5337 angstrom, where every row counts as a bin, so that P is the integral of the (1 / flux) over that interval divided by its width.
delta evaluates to -1.02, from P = 0.095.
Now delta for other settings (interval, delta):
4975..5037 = -0.95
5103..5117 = -0.88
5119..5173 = -0.86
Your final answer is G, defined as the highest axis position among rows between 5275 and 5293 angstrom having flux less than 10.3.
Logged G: 5286 angstrom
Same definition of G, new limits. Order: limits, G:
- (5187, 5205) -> 5204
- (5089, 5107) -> 5106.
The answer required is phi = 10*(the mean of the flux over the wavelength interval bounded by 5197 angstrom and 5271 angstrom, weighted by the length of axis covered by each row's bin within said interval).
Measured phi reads 94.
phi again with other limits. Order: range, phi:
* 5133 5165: 76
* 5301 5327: 112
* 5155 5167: 76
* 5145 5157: 72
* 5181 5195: 61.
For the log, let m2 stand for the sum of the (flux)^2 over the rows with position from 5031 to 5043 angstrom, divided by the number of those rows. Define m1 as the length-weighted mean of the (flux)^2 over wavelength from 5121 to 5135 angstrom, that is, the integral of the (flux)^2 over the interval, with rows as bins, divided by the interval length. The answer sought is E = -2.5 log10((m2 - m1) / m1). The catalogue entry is 1.0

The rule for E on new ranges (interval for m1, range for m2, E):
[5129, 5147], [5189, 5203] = 2.0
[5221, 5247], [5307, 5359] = 2.2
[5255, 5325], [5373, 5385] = 2.2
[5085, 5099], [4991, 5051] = 4.0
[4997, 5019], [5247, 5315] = 0.7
